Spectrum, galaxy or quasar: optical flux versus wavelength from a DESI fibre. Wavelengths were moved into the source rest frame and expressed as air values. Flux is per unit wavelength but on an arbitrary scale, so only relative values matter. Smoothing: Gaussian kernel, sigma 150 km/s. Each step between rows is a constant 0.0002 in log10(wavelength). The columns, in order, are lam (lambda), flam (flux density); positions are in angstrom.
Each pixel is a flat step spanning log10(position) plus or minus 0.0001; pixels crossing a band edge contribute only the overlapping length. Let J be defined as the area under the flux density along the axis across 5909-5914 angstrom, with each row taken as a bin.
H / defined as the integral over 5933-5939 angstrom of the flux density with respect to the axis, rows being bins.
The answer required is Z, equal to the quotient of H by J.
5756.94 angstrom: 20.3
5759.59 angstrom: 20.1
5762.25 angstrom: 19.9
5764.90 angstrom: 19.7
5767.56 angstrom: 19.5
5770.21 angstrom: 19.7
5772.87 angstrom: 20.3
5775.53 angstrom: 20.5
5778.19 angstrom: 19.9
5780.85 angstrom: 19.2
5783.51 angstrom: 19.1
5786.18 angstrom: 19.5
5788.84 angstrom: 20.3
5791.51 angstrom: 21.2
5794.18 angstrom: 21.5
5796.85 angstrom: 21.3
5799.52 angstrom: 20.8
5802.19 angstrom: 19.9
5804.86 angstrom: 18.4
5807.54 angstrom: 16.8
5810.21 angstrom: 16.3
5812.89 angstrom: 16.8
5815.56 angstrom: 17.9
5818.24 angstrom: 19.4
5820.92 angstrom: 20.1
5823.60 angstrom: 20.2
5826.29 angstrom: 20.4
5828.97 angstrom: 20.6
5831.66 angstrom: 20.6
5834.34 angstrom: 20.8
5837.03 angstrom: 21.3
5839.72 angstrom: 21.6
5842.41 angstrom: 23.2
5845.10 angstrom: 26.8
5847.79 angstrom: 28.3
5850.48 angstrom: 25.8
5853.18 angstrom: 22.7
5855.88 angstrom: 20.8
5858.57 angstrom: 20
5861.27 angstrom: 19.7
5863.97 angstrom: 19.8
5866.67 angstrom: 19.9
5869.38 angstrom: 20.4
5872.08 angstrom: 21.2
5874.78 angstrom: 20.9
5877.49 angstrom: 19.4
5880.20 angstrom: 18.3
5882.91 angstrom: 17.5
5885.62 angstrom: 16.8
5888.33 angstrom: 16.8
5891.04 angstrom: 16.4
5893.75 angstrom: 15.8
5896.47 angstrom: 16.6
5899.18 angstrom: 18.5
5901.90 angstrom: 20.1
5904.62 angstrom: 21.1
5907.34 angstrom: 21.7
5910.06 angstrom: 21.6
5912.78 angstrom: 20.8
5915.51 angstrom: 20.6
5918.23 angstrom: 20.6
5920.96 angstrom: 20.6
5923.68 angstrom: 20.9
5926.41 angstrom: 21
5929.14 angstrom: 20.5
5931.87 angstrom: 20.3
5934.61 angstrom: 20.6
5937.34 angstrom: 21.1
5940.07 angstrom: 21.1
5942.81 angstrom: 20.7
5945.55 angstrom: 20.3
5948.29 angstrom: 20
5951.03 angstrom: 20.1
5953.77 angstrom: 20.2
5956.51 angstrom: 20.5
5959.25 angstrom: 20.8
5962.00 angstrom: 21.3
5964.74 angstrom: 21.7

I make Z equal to 1.18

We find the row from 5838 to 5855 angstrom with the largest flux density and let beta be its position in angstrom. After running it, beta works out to 5847.79 angstrom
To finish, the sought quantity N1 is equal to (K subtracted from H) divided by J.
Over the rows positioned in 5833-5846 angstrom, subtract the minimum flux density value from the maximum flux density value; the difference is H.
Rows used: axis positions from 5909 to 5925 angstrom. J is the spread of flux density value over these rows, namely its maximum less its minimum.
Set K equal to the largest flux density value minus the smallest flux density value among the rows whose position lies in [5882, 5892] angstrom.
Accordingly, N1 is 5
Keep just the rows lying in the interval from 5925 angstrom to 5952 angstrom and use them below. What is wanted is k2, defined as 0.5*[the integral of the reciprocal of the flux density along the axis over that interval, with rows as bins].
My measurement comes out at 0.656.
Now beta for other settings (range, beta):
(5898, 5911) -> 5907.34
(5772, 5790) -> 5775.53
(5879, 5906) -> 5904.62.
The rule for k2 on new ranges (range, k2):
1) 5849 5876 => 0.642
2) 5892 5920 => 0.718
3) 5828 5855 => 0.590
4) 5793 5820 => 0.721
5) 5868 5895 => 0.743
